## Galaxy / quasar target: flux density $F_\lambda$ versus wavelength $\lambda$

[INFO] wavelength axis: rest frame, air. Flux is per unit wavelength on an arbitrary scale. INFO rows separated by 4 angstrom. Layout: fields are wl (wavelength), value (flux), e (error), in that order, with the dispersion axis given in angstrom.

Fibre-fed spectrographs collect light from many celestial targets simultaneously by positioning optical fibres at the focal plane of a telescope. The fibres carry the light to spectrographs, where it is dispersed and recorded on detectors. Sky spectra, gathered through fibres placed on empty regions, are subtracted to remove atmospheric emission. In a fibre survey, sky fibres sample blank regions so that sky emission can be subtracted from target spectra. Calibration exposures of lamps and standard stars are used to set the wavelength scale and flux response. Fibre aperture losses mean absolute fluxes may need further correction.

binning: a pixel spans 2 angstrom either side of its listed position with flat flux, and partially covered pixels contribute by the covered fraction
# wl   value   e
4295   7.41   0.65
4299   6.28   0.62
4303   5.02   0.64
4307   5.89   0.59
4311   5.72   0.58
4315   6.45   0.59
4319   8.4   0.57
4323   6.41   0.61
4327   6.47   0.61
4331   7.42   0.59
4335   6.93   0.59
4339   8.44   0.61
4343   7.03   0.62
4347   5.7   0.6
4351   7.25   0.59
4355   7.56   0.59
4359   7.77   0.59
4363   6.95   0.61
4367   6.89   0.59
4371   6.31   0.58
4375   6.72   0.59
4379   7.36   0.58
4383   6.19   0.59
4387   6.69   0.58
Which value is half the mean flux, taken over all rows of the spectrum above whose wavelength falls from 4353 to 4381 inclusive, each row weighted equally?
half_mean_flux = 3.54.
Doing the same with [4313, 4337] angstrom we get 3.51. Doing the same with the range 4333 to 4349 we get 3.51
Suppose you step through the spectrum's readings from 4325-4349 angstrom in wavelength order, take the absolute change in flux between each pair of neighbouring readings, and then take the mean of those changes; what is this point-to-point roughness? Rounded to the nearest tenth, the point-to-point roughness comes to 1.1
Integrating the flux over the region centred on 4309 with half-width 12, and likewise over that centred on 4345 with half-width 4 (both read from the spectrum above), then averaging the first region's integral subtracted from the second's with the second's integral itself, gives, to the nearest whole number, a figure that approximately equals -25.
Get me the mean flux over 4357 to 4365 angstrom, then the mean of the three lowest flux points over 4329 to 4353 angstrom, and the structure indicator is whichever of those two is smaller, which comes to 6.6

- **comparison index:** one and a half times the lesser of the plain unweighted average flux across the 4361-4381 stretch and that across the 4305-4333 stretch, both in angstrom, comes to 10.0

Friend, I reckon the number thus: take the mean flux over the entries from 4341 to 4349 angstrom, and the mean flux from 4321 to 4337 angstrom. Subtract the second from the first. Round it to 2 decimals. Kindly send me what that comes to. -0.44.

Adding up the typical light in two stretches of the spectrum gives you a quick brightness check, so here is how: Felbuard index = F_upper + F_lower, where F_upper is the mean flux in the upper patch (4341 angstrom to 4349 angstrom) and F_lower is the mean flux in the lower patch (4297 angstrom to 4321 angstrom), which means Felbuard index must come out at 12.7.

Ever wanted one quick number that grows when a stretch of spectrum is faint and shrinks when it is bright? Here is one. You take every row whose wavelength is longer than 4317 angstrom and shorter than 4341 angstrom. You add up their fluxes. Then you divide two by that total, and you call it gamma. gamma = 0.0454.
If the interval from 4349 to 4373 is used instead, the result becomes 0.0468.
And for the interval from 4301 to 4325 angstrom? 0.0528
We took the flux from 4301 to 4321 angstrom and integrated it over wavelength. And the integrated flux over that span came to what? 126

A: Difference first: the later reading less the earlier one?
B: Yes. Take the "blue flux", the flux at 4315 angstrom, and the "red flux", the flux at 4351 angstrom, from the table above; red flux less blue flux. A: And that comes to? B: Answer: 0.8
